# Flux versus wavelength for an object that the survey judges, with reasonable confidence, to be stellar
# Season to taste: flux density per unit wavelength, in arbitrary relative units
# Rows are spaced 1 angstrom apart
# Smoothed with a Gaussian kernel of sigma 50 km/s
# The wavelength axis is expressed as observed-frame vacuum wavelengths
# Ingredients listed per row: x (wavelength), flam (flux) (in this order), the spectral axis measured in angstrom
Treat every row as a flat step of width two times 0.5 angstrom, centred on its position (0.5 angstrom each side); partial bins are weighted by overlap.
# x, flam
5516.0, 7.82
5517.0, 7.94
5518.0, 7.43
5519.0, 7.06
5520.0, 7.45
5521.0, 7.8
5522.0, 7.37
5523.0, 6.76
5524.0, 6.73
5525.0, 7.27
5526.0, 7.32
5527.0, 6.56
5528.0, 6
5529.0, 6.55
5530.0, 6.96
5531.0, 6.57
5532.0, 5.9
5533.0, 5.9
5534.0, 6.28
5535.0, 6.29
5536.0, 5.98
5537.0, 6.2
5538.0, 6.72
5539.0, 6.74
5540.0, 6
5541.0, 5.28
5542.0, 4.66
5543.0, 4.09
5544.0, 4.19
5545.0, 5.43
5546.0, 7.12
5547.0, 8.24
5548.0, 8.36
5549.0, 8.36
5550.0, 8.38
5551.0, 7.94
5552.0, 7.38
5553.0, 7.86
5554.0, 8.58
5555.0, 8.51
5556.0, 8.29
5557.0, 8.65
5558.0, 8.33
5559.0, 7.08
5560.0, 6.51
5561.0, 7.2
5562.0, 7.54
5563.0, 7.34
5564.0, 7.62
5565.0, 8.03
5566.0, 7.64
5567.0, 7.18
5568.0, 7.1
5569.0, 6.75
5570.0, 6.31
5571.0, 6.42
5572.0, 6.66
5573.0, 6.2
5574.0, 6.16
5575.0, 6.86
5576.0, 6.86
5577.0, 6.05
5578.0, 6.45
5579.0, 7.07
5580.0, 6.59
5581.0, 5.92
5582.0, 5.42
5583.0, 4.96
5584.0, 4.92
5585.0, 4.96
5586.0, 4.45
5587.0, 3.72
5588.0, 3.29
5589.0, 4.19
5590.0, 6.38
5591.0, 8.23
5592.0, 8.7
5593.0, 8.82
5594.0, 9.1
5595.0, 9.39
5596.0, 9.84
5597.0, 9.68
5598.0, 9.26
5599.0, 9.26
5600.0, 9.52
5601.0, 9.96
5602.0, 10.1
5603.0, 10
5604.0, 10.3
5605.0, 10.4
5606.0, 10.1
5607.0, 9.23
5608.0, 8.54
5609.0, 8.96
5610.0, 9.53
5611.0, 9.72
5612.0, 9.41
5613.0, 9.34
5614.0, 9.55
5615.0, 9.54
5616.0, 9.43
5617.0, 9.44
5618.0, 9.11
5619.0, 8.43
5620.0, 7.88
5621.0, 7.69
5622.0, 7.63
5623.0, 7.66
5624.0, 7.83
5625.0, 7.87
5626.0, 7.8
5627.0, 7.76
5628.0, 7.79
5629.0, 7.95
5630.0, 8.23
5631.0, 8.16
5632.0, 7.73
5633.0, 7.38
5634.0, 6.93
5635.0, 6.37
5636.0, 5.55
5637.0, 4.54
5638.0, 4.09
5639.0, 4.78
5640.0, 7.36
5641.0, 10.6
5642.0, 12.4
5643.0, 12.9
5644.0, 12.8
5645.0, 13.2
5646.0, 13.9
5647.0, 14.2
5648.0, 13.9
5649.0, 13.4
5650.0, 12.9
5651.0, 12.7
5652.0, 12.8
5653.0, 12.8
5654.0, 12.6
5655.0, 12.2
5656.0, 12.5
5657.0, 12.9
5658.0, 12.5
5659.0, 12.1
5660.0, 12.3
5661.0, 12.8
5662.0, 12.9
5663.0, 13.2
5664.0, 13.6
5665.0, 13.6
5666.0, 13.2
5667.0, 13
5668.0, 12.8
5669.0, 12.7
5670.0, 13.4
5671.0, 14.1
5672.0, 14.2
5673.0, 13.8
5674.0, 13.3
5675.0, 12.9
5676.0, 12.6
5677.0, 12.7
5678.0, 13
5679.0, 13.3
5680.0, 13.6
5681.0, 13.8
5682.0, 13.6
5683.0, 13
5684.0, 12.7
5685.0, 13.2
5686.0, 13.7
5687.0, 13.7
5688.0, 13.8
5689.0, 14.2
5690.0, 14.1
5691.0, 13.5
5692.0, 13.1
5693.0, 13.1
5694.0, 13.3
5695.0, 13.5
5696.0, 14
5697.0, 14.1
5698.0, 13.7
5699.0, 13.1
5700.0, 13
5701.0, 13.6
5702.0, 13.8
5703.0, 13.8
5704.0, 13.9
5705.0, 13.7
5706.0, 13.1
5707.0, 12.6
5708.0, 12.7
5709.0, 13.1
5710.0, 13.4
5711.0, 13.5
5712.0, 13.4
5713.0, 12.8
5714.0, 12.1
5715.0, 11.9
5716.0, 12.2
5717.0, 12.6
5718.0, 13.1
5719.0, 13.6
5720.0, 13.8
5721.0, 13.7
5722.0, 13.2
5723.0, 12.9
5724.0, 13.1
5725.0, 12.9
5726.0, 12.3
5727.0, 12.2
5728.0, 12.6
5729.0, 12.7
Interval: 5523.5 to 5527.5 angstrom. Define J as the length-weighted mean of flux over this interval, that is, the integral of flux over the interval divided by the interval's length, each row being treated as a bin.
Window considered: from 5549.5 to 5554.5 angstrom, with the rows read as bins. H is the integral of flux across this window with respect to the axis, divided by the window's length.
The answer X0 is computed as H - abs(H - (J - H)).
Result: -1.1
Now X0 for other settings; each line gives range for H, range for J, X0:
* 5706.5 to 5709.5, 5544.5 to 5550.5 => -5.2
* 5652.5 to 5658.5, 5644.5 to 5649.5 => 1.1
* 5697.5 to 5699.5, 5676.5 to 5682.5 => -0.1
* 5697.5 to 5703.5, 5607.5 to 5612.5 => -4.3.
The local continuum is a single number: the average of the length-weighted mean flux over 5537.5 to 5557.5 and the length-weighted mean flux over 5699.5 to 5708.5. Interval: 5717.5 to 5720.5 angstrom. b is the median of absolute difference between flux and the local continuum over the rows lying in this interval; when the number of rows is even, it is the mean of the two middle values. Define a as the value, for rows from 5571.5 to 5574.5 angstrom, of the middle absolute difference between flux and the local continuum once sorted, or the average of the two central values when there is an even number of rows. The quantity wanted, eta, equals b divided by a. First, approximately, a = 4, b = 3.4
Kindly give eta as 0.9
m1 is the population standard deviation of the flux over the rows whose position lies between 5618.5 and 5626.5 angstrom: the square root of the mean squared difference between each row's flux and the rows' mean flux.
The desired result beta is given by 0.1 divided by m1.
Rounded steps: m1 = 0.24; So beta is 0.42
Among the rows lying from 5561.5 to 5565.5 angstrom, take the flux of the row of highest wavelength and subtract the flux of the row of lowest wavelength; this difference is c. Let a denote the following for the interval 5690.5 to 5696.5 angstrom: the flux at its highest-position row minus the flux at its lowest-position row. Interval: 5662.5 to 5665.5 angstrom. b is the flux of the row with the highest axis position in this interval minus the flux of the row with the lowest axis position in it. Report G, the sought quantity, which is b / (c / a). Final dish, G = 0.4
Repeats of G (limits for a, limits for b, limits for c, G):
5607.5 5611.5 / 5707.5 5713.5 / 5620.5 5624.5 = 0.8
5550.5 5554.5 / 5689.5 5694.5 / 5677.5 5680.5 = -0.9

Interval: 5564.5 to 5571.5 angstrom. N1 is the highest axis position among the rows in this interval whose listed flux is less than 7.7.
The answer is 5571.0 angstrom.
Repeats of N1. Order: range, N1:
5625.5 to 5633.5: 5633.0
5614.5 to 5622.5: 5622.0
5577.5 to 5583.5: 5583.0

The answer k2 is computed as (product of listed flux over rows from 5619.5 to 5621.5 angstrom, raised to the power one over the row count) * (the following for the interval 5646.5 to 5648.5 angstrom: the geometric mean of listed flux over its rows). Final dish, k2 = 109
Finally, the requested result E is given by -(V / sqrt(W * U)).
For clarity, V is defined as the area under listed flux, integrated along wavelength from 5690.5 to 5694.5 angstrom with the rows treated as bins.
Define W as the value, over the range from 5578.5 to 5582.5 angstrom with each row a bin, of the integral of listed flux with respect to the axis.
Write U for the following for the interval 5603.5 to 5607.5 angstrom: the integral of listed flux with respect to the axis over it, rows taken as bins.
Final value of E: -1.68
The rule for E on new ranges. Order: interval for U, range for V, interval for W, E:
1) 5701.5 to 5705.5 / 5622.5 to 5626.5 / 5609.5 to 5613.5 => -0.68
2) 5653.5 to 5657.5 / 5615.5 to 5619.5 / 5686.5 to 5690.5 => -0.69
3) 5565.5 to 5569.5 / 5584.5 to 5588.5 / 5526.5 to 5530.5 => -0.60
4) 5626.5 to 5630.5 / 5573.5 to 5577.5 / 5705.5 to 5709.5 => -0.64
